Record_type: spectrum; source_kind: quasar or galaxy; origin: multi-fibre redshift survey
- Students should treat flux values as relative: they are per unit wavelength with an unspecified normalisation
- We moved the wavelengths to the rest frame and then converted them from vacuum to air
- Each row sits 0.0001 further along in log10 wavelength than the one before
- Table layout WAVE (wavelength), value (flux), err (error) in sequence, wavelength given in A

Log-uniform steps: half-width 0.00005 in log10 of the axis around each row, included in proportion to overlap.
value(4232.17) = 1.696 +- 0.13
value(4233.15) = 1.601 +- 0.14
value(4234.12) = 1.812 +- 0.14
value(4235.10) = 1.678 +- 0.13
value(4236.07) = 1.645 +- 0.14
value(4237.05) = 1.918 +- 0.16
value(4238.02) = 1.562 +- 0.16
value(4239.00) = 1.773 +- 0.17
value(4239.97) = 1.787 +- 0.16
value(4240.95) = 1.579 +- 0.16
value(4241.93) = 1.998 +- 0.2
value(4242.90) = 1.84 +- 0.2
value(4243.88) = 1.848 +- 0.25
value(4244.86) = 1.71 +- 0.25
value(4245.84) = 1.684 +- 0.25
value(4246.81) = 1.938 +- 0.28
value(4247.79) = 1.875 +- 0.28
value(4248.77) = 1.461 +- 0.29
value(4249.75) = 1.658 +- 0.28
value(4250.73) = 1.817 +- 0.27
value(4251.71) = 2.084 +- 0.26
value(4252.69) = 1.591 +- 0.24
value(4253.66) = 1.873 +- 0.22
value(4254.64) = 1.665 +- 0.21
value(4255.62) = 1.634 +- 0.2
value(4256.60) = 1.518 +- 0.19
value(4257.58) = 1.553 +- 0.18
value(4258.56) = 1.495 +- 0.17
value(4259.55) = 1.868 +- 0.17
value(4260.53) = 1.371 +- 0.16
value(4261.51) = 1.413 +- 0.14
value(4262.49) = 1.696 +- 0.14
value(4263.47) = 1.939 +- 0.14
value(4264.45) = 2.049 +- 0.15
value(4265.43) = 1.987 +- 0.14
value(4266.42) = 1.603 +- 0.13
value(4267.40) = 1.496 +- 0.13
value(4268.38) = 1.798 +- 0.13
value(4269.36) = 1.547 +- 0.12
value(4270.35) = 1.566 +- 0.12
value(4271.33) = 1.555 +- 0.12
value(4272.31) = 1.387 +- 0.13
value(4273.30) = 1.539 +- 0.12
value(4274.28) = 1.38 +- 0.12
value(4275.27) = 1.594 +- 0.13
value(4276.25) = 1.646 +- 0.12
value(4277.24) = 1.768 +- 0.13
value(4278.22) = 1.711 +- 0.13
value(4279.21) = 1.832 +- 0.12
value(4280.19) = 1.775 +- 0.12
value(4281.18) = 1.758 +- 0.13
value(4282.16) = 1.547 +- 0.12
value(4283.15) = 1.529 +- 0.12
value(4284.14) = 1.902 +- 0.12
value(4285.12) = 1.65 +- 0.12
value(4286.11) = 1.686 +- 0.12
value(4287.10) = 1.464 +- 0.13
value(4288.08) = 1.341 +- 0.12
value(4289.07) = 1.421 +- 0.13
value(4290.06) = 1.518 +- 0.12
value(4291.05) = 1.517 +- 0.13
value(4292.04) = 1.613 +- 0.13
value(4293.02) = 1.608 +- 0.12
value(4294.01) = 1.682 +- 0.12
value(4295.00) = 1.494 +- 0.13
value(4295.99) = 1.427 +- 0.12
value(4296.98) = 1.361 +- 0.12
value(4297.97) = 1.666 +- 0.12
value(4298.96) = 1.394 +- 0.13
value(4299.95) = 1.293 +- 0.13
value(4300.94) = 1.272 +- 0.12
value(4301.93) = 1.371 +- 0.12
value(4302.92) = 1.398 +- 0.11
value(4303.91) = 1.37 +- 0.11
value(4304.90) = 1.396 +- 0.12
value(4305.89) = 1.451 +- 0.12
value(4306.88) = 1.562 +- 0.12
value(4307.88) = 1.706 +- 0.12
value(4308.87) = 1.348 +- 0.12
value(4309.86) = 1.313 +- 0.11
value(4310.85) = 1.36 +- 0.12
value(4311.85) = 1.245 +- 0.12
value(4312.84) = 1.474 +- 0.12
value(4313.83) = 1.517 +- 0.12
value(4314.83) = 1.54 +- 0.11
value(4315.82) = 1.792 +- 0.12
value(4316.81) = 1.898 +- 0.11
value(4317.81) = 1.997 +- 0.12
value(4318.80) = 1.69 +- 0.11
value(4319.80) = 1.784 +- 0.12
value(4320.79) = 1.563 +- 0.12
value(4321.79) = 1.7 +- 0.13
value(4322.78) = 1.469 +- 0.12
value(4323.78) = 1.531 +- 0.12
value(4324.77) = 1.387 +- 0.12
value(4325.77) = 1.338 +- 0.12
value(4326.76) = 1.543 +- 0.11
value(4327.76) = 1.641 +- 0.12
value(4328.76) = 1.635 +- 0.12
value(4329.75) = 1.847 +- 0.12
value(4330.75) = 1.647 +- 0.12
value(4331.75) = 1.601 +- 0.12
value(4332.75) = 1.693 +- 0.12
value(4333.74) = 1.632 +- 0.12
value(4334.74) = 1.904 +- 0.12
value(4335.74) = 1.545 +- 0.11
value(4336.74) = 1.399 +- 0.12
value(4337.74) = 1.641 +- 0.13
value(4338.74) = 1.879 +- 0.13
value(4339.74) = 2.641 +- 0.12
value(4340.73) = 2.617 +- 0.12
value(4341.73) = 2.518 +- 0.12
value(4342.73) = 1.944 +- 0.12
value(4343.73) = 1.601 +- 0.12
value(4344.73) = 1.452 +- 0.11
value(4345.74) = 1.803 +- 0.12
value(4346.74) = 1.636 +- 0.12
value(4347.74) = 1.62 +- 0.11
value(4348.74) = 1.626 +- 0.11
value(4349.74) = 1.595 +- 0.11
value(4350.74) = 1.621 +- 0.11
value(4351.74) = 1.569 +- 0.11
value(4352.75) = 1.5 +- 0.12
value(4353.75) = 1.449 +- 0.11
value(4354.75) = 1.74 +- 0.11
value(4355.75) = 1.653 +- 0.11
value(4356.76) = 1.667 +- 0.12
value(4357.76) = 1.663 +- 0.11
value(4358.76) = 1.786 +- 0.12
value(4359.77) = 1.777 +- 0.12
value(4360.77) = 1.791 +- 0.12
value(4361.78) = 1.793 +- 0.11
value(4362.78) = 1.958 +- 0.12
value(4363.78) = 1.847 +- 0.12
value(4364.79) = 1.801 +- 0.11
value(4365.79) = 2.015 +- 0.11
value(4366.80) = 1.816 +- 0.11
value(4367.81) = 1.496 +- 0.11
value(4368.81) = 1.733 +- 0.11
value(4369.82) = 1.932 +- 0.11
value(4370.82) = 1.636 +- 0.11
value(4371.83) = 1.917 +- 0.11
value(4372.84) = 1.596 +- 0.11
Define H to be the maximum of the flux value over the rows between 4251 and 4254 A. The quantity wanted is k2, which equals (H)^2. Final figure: 4.3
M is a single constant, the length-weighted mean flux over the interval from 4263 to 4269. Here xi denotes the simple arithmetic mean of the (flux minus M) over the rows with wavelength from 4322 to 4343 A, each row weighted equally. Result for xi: -0.04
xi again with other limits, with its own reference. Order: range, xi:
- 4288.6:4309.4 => -0.34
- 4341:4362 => -0.10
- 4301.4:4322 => -0.26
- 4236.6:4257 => -0.05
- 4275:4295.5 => -0.19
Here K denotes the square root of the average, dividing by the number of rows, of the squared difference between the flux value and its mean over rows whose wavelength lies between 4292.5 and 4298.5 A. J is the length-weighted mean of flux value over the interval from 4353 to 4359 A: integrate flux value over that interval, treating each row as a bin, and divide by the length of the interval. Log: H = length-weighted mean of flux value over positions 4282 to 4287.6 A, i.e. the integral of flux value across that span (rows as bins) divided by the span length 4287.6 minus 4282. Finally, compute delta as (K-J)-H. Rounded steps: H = 1.63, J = 1.65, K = 0.12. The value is -3.16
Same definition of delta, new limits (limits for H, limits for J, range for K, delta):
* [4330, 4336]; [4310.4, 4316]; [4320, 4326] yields -3.03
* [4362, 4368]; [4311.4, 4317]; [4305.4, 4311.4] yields -3.26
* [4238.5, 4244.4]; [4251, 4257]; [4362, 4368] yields -3.37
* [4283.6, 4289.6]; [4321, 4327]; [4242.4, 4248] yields -2.98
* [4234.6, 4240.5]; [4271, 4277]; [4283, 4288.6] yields -3.07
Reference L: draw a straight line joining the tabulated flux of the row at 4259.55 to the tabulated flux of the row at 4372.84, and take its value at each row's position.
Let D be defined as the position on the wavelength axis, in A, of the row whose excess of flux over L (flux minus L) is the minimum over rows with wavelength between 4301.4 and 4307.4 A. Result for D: 4301.93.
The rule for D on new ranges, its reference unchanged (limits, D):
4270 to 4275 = 4274.28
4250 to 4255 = 4252.69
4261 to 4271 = 4261.51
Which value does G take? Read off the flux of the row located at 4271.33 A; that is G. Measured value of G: 1.555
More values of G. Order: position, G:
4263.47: 1.939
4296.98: 1.361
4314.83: 1.54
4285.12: 1.65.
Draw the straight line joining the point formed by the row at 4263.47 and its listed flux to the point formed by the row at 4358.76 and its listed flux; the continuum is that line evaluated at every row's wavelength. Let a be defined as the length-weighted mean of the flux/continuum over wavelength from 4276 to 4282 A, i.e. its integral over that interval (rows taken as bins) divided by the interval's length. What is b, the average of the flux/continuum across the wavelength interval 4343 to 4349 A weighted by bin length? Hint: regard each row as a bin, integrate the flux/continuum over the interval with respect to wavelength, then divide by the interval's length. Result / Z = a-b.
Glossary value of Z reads 0.01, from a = 0.91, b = 0.90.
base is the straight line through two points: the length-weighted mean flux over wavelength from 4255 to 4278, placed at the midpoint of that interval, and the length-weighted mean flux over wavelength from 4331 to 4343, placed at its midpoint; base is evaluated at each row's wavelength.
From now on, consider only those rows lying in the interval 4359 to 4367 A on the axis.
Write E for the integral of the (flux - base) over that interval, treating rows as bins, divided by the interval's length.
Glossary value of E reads -0.17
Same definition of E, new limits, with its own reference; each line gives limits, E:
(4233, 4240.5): 0.22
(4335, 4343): 0.10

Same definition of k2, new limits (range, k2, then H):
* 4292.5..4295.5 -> 2.8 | 1.682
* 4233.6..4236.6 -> 3.3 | 1.812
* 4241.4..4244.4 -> 4.0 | 1.998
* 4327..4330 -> 3.4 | 1.847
